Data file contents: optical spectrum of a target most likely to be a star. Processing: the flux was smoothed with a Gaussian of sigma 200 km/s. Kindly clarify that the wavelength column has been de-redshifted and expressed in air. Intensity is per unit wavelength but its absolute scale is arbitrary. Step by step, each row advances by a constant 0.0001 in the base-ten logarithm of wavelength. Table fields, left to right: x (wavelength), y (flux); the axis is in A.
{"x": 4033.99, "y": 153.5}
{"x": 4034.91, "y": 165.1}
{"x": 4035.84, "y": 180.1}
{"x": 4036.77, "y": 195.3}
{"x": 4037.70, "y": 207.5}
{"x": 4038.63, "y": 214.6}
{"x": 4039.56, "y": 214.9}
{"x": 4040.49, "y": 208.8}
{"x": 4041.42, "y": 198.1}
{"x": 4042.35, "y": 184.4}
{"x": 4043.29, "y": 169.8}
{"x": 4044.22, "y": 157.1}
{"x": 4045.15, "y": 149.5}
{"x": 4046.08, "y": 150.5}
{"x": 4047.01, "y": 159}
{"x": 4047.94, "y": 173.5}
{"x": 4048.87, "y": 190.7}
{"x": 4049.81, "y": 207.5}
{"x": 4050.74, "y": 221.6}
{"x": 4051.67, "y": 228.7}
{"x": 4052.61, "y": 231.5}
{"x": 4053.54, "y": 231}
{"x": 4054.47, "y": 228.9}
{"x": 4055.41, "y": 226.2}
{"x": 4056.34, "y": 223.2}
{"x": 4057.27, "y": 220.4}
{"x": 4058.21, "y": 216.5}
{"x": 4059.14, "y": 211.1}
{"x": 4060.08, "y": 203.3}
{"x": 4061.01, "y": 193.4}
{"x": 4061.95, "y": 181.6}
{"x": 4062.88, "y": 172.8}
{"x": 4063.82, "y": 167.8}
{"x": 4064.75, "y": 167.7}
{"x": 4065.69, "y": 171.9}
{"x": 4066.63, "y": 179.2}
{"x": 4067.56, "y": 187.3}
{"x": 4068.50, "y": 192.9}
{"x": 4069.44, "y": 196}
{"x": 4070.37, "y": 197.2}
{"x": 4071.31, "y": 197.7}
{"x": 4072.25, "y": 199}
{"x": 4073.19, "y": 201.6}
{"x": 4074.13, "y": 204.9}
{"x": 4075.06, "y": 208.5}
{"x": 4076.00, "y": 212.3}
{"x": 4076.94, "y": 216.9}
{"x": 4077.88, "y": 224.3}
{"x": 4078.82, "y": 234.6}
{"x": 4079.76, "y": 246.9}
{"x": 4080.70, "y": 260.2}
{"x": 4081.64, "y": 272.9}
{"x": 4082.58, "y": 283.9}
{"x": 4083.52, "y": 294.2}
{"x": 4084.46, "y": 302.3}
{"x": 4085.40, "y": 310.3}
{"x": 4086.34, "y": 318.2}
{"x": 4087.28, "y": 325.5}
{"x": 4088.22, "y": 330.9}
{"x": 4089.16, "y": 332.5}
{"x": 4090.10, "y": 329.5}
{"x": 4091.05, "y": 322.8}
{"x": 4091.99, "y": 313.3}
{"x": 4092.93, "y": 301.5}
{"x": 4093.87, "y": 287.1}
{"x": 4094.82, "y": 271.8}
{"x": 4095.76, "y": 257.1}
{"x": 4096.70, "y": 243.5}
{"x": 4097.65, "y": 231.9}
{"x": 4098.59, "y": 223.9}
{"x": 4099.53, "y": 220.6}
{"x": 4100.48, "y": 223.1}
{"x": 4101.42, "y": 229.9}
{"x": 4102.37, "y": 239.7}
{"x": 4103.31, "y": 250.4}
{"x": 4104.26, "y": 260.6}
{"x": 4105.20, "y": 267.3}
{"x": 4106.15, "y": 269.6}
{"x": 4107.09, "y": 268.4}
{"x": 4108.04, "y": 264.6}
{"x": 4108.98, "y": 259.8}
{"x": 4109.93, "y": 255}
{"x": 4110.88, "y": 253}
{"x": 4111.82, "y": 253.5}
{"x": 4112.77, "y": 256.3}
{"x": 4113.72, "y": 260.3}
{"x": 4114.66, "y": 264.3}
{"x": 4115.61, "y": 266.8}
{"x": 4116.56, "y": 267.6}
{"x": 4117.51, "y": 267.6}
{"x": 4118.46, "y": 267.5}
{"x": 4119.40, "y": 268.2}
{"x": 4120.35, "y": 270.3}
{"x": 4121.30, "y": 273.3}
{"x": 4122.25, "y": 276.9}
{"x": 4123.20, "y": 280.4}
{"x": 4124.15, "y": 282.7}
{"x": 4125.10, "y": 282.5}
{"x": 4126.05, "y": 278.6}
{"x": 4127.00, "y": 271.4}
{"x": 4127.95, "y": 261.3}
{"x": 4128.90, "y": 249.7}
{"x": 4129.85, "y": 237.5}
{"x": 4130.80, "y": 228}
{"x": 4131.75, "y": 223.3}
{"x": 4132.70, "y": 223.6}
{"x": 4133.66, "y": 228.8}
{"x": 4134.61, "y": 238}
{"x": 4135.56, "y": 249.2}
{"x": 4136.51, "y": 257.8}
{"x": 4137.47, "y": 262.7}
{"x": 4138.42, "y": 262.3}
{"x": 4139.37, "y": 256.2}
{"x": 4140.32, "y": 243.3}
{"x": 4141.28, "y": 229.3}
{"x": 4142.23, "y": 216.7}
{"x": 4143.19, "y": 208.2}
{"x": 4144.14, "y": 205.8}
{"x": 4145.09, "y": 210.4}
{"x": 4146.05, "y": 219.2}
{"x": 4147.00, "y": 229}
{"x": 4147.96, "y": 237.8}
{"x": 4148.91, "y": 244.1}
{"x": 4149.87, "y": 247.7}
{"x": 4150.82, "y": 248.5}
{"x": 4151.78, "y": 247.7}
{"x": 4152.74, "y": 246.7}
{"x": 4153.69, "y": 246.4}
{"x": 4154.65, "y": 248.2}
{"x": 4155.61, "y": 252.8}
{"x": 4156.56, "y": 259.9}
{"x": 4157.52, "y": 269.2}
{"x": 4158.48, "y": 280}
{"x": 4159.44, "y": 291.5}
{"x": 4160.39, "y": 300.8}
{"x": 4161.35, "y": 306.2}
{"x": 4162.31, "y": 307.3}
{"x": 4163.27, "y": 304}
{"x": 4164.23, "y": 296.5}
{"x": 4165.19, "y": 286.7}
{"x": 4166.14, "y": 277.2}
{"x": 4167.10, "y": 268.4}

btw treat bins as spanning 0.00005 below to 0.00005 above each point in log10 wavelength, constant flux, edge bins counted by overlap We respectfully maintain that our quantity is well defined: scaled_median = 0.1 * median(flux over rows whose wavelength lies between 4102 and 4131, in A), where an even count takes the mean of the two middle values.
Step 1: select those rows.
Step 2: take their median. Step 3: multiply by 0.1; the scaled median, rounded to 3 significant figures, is 26.7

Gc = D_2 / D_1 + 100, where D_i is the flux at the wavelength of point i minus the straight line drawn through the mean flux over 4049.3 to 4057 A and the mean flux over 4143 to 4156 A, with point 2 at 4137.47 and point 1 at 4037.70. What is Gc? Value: 98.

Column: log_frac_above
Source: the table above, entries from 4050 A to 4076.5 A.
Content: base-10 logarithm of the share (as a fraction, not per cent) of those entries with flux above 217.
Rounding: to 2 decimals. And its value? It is -0.54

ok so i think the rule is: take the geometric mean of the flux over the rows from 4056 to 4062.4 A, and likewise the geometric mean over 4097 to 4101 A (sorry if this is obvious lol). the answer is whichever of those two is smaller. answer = 207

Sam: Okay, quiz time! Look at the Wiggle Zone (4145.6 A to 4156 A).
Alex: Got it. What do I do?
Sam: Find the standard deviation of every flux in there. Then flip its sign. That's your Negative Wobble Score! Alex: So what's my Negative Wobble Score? -10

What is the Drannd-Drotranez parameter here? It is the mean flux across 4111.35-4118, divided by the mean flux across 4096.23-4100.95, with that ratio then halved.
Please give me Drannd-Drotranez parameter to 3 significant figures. 0.574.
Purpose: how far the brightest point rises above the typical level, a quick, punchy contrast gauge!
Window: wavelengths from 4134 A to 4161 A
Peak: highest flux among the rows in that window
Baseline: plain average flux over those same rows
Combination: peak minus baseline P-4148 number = 54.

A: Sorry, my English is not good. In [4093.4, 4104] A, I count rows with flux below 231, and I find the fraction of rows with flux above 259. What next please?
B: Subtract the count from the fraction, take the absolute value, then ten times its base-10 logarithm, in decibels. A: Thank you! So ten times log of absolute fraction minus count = 5.8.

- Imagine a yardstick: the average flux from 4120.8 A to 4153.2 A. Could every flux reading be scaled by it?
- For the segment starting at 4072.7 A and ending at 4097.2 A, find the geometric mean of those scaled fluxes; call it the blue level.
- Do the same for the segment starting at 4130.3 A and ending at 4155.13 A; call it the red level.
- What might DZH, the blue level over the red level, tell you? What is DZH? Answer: 1.14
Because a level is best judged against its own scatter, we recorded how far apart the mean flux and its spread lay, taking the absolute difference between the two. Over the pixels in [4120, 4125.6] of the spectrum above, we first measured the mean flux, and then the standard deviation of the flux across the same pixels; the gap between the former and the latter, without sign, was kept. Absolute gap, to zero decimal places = 273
